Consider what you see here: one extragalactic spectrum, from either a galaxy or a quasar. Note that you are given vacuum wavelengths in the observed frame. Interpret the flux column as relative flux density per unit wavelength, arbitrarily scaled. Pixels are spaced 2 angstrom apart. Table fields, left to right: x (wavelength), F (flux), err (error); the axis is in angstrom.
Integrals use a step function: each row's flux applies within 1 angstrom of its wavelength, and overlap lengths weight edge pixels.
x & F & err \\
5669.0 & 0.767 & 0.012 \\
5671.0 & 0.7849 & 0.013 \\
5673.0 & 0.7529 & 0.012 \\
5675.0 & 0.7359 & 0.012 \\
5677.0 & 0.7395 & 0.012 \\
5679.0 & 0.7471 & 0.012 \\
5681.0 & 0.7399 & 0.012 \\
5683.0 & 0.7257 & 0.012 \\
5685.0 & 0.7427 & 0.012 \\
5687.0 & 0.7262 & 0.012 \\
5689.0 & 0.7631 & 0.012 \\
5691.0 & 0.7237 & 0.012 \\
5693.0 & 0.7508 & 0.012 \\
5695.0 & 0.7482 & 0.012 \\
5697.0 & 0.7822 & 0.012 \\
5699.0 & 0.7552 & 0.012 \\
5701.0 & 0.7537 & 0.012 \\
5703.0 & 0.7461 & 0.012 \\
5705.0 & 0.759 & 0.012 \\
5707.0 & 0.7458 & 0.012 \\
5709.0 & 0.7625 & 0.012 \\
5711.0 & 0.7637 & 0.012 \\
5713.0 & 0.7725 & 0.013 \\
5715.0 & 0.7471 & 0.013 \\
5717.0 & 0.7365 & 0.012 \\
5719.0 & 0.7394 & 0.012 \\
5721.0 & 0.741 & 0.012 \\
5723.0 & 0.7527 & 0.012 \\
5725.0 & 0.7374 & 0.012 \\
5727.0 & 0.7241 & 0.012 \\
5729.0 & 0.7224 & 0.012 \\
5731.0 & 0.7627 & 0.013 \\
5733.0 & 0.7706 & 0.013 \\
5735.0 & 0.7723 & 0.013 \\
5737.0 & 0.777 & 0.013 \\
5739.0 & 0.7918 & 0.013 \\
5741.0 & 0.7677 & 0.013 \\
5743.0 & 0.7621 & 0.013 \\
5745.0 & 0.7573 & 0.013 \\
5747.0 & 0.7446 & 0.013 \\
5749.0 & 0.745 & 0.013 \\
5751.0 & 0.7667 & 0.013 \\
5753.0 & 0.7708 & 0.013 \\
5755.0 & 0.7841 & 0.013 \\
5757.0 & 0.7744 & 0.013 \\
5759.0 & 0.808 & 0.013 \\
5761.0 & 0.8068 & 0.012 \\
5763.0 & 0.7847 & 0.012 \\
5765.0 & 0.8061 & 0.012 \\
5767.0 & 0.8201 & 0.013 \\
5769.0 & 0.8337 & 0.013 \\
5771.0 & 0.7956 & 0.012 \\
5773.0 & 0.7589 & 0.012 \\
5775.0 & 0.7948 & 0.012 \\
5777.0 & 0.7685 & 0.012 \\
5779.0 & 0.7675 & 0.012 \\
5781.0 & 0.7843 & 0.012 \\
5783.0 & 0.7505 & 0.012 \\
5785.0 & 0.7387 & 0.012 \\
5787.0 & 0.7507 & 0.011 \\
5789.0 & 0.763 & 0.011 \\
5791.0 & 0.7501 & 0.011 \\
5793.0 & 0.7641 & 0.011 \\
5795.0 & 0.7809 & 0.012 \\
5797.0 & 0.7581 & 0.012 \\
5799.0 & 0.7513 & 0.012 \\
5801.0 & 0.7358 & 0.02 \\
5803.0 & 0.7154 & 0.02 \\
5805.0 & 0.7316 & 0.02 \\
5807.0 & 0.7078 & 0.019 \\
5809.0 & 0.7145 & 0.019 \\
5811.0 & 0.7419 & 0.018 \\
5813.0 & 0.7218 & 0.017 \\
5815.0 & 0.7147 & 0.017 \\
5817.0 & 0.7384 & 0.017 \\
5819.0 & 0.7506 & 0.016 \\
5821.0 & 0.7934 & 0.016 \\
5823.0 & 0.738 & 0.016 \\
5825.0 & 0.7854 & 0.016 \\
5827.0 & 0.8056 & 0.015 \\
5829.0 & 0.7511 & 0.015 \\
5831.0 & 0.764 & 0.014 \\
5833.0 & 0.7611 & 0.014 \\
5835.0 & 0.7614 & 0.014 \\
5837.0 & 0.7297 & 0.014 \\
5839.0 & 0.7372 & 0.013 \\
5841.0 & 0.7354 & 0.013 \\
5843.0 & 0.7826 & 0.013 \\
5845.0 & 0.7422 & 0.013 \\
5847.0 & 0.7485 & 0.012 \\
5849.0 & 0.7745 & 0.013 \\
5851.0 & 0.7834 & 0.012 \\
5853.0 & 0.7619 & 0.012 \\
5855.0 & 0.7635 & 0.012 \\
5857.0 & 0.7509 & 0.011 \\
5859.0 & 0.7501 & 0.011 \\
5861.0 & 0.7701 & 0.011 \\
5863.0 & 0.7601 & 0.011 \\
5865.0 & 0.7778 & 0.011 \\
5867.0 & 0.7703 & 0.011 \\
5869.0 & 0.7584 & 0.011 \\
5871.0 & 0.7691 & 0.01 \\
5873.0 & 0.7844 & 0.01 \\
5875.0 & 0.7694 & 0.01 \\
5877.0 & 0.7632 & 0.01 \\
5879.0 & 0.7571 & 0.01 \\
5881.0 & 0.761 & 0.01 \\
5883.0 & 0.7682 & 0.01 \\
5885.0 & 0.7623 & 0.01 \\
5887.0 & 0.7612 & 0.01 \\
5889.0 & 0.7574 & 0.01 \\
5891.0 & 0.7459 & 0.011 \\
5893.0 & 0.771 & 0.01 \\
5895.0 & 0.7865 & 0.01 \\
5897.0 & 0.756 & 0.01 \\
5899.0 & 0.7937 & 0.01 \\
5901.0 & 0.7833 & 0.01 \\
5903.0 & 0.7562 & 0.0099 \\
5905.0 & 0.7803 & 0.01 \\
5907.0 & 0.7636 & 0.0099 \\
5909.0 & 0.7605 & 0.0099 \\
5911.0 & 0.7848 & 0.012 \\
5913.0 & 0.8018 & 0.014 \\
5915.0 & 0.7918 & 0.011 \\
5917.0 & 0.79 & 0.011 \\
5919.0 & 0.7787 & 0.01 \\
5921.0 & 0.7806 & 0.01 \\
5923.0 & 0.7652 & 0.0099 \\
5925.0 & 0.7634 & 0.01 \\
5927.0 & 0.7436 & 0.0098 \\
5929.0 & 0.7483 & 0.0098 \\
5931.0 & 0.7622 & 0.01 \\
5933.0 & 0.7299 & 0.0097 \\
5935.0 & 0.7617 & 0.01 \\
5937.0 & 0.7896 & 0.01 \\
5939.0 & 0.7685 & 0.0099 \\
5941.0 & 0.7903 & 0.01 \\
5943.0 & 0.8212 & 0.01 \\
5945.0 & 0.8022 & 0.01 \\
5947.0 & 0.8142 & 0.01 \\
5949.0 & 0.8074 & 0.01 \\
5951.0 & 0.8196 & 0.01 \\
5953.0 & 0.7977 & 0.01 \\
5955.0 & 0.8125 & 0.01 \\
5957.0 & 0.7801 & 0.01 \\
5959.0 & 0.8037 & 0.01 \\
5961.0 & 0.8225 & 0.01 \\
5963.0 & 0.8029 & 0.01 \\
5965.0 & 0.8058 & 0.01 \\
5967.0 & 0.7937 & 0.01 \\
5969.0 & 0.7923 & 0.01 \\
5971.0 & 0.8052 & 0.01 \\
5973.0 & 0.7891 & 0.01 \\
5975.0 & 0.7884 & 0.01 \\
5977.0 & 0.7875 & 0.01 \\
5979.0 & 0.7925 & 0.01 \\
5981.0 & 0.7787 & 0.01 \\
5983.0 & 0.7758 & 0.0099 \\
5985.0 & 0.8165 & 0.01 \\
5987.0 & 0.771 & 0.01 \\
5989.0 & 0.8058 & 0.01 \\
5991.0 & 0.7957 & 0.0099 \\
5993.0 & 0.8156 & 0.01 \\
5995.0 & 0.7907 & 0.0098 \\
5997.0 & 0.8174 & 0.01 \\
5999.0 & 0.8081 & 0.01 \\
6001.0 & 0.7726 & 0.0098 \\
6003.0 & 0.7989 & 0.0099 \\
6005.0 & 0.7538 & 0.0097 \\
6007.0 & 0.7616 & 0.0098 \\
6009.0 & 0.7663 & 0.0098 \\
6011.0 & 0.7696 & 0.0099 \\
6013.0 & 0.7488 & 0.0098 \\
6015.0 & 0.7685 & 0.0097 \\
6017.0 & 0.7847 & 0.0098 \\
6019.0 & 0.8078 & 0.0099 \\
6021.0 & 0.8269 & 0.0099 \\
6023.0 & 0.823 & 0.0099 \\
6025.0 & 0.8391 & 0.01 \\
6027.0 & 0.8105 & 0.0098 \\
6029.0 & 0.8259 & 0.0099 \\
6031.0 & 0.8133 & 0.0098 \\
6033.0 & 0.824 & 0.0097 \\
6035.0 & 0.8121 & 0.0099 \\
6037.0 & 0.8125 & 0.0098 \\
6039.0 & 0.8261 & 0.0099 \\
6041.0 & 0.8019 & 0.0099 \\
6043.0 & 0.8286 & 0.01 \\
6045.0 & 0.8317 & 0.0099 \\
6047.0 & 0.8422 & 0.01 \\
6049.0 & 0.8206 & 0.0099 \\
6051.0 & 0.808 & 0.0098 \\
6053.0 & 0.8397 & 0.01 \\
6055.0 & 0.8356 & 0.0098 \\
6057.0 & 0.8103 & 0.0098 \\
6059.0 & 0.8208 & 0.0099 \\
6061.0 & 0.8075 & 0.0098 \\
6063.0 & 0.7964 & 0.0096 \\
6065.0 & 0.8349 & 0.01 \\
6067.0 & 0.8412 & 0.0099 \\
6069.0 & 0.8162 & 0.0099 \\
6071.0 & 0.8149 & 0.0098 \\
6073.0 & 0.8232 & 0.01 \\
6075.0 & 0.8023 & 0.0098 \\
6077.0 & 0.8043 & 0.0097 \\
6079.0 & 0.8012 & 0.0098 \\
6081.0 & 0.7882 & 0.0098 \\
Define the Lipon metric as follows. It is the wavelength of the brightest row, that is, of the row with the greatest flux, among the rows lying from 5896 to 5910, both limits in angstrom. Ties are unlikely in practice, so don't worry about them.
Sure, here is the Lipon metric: 5899.0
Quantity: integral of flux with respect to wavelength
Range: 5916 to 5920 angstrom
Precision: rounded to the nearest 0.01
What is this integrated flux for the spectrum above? 3.14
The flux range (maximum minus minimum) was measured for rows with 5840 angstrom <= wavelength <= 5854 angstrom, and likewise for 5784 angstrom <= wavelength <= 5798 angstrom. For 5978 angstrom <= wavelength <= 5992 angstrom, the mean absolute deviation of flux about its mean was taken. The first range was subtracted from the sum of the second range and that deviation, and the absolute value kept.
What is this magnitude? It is 0.008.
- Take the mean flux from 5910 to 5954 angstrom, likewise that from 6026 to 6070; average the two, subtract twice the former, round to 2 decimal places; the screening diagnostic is -0.76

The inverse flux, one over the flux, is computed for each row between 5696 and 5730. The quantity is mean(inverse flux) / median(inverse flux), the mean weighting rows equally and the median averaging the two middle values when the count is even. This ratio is 1.00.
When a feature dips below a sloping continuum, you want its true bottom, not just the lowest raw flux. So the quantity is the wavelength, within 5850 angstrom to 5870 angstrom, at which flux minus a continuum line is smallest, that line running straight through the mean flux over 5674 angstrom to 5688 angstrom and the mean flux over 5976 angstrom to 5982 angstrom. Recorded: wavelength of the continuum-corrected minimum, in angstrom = 5859.0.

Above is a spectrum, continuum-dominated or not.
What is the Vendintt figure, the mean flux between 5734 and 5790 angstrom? 0.78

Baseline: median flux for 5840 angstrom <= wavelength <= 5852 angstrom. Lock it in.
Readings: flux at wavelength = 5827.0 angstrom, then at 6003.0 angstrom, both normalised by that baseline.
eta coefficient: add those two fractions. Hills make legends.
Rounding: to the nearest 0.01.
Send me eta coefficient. 2.11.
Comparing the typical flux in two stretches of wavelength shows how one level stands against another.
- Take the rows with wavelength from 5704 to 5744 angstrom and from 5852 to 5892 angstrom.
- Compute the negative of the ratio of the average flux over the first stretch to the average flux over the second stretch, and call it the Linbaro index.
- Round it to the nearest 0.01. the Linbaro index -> -0.99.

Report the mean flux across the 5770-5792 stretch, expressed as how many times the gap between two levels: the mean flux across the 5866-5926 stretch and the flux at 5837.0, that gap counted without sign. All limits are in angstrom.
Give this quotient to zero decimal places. 18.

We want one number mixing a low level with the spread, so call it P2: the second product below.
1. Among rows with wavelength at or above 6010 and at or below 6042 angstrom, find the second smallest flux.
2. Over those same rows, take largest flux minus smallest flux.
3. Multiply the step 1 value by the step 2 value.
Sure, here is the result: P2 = 0.07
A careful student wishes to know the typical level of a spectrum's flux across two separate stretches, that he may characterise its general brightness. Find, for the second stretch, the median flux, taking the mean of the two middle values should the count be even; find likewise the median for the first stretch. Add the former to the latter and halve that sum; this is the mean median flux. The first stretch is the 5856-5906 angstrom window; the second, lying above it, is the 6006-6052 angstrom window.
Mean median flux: 0.788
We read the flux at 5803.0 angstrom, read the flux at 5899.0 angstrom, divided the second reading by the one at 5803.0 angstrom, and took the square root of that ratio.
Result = 1.05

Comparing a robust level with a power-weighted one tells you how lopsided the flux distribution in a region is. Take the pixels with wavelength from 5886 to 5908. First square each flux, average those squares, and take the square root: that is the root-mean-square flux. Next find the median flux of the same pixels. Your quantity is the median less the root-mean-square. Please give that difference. -0.0052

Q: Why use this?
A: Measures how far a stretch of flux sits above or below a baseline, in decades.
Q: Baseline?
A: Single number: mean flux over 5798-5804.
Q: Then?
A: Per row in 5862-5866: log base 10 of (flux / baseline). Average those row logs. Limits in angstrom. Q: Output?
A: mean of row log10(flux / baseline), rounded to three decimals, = 0.020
